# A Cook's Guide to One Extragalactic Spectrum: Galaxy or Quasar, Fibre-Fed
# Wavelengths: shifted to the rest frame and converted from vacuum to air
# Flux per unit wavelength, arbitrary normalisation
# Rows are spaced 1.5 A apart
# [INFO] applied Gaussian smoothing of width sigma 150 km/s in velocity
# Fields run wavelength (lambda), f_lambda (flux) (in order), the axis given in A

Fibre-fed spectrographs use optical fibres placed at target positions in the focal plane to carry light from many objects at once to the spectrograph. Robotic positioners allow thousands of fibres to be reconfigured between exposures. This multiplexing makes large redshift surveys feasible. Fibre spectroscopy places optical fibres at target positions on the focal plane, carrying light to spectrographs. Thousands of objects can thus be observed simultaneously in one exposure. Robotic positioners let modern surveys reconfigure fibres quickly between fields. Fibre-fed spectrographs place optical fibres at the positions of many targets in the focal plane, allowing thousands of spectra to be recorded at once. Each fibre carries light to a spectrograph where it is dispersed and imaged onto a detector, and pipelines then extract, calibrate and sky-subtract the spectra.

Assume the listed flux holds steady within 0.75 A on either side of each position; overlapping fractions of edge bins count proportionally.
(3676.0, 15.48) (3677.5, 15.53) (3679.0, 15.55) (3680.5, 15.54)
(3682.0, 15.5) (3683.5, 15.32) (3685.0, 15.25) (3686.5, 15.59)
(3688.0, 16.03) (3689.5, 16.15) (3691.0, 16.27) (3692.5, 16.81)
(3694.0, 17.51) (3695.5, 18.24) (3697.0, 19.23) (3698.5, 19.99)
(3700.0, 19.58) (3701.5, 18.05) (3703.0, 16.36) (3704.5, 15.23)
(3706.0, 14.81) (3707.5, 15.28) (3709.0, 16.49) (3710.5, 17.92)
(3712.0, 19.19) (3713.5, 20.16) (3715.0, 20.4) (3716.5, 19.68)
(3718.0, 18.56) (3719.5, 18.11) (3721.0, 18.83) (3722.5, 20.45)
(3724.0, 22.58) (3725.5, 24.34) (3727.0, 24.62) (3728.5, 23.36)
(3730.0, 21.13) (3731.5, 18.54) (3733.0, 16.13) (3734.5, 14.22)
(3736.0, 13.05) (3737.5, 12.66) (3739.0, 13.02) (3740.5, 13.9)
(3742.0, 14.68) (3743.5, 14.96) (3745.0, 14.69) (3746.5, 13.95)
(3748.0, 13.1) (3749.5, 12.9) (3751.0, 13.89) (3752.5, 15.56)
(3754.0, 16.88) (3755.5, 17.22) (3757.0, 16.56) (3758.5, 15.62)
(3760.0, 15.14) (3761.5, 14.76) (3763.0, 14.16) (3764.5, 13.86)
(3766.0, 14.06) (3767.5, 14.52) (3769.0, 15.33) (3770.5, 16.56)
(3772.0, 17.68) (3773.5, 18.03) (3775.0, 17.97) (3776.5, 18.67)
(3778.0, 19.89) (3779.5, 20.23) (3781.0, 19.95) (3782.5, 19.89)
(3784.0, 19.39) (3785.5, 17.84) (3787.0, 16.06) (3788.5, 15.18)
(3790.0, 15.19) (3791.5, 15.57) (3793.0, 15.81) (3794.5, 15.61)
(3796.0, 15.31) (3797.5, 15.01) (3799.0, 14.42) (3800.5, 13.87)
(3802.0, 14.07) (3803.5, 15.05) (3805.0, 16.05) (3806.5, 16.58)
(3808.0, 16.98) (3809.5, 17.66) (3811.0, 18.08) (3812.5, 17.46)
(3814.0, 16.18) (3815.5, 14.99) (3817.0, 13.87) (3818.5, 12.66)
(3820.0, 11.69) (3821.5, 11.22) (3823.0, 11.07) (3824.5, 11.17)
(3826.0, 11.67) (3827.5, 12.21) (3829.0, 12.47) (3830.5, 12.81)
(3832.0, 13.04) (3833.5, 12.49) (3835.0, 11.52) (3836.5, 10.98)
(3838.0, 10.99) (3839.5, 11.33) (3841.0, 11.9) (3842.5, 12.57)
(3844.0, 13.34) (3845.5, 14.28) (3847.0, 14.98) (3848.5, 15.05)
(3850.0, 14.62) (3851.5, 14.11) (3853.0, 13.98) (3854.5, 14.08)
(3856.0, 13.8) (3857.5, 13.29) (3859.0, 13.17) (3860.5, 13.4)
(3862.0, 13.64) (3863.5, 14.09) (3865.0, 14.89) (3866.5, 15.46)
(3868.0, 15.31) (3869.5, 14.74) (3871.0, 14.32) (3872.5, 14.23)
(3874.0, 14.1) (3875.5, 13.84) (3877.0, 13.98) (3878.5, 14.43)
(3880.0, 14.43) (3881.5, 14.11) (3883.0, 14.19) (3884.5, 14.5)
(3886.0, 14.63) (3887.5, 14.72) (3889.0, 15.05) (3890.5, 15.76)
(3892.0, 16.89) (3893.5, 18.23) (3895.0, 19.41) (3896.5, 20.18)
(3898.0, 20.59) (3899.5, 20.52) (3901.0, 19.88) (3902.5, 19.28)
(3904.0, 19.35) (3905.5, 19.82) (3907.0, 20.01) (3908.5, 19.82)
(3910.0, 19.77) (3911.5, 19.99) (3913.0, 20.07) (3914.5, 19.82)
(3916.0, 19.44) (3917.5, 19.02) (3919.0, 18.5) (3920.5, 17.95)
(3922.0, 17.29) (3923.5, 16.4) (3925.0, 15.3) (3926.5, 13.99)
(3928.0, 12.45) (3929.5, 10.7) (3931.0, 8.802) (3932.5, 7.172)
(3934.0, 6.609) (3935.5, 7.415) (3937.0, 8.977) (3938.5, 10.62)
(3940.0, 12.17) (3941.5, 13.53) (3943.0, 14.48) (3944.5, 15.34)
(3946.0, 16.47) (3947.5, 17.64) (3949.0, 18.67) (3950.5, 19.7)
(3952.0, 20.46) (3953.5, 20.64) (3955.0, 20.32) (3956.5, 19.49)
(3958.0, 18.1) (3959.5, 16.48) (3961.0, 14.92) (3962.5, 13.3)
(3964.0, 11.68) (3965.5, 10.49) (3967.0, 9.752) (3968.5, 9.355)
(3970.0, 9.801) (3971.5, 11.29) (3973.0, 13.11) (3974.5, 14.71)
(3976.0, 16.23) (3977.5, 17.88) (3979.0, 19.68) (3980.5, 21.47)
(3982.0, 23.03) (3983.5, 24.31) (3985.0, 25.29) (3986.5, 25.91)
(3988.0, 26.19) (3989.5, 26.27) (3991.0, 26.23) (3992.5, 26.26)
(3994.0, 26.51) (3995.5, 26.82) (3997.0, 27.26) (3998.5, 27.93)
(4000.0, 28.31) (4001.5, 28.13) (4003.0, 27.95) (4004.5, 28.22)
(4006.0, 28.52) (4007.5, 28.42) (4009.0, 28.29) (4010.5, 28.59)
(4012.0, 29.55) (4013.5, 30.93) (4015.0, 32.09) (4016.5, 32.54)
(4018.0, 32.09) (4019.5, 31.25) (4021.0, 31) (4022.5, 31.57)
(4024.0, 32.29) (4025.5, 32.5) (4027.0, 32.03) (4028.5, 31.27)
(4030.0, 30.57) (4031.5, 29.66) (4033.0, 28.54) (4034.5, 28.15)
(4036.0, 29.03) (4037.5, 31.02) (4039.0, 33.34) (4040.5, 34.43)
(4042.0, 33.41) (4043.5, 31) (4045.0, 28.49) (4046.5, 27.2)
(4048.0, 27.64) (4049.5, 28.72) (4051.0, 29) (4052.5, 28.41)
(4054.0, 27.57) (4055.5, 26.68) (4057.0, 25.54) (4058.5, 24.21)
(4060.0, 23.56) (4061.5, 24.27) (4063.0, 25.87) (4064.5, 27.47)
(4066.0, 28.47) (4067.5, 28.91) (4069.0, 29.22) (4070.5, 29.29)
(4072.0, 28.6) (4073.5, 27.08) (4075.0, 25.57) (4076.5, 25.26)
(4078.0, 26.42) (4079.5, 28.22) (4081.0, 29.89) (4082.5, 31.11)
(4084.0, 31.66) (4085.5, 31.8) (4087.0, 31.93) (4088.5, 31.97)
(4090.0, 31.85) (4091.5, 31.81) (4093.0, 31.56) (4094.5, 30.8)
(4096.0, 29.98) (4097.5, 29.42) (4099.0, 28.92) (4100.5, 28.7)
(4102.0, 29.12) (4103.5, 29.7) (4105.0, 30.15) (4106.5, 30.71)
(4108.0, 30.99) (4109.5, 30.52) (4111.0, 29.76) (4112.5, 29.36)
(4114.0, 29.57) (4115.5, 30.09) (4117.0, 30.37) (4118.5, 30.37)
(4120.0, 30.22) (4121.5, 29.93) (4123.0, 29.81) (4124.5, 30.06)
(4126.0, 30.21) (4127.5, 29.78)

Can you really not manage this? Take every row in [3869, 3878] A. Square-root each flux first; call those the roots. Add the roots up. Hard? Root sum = 23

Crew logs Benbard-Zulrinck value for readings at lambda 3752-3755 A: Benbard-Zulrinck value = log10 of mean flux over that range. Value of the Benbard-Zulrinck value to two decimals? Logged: 1.21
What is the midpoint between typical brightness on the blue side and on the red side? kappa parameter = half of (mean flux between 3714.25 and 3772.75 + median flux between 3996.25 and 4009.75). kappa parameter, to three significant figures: 22.4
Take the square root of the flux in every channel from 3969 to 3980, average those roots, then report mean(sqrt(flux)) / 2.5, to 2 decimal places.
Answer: 1.52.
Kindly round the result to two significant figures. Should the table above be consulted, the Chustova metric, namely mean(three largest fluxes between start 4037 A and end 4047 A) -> 34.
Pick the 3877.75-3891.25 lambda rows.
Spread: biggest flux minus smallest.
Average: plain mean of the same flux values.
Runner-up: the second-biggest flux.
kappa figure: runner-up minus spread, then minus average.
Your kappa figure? -1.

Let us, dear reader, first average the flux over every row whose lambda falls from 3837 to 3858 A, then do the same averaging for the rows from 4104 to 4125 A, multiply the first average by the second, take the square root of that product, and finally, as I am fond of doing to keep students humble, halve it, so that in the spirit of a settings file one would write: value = 10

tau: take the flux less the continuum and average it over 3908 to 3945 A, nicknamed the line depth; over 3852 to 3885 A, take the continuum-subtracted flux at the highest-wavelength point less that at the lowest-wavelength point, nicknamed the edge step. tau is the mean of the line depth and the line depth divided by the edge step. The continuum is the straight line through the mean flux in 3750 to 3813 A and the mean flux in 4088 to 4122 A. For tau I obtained 0.8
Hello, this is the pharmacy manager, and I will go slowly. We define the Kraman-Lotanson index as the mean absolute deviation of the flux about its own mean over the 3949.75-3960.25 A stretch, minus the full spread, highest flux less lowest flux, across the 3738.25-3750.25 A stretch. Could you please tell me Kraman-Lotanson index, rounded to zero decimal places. -1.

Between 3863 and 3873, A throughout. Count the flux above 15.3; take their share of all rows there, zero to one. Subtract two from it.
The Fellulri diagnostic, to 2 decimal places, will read -1.71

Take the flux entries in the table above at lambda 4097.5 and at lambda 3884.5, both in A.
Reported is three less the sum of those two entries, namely -41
